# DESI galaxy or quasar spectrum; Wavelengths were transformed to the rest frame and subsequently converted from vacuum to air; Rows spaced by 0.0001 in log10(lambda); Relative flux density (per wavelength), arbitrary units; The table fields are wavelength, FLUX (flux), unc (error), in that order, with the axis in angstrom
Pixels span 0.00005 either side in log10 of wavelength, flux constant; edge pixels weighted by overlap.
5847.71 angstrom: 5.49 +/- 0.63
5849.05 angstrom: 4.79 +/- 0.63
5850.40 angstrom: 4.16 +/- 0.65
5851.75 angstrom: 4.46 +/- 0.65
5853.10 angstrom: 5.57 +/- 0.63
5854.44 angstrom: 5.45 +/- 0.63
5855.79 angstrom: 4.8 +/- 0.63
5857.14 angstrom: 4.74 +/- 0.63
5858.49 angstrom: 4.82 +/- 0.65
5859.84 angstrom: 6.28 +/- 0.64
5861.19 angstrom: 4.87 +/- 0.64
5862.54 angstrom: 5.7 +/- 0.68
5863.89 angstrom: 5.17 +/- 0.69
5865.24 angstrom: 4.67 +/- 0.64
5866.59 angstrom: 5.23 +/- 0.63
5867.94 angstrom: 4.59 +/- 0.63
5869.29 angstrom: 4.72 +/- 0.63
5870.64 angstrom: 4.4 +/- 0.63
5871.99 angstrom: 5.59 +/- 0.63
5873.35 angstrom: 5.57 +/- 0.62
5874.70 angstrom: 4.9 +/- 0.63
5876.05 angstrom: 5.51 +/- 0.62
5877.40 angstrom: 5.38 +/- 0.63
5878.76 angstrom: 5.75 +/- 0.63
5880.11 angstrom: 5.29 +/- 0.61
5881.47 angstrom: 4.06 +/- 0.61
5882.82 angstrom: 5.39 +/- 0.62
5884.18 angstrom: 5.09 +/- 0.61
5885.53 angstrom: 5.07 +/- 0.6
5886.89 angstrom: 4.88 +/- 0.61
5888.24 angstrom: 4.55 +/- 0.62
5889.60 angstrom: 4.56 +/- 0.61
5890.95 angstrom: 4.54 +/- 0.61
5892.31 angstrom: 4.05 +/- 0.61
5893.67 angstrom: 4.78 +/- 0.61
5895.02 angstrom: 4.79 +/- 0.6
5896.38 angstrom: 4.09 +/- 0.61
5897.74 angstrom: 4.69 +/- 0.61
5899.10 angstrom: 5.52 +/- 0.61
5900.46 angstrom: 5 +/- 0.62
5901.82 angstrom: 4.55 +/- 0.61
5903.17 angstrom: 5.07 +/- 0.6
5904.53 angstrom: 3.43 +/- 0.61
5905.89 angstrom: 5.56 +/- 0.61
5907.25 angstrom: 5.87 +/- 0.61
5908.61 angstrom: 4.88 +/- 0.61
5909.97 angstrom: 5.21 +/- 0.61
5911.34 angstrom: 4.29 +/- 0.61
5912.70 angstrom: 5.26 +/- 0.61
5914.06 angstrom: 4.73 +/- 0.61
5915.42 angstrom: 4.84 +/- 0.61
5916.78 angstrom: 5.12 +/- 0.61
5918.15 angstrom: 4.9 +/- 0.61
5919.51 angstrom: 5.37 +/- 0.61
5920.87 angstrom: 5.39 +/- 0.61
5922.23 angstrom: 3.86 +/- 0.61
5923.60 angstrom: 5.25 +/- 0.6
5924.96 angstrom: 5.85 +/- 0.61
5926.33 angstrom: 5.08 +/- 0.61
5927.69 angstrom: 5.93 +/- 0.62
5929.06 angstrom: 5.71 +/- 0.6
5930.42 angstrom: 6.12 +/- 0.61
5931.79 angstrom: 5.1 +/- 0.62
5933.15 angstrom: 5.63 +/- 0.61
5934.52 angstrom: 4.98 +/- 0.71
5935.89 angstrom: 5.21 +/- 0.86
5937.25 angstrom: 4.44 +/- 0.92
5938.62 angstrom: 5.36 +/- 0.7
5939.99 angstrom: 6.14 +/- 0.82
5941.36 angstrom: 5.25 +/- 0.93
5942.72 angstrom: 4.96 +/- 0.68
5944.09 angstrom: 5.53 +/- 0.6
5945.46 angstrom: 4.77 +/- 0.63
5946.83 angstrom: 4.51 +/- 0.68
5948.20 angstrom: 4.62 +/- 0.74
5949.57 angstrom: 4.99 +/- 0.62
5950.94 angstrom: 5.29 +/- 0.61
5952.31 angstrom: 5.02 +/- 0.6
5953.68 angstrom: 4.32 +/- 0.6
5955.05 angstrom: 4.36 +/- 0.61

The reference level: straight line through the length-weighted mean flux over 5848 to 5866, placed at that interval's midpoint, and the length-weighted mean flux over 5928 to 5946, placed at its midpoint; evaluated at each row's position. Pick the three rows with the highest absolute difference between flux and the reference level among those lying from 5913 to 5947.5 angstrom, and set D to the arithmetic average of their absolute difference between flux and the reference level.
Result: 1.06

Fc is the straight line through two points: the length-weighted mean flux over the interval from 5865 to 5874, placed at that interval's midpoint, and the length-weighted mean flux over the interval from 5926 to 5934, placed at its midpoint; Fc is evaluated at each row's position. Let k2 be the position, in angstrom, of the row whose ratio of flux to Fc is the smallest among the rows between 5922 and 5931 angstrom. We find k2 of 5922.23 angstrom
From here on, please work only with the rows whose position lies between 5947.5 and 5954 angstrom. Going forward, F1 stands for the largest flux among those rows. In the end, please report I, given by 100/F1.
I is 18.9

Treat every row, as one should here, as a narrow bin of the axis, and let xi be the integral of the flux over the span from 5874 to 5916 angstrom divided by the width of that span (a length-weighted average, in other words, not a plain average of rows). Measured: 4.89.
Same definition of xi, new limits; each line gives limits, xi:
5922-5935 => 5.41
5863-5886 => 5.09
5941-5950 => 4.94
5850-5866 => 5.07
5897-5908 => 4.96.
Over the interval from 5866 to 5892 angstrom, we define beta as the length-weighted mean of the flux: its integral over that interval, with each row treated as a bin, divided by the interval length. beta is 4.99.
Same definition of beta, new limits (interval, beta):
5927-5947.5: 5.31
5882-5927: 4.89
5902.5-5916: 4.91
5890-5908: 4.76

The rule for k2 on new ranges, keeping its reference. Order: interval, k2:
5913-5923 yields 5922.23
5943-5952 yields 5946.83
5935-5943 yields 5937.25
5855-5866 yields 5865.24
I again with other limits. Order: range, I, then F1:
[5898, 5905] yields 18.1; 5.52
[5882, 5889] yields 18.6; 5.39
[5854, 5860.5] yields 15.9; 6.28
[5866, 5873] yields 17.9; 5.59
